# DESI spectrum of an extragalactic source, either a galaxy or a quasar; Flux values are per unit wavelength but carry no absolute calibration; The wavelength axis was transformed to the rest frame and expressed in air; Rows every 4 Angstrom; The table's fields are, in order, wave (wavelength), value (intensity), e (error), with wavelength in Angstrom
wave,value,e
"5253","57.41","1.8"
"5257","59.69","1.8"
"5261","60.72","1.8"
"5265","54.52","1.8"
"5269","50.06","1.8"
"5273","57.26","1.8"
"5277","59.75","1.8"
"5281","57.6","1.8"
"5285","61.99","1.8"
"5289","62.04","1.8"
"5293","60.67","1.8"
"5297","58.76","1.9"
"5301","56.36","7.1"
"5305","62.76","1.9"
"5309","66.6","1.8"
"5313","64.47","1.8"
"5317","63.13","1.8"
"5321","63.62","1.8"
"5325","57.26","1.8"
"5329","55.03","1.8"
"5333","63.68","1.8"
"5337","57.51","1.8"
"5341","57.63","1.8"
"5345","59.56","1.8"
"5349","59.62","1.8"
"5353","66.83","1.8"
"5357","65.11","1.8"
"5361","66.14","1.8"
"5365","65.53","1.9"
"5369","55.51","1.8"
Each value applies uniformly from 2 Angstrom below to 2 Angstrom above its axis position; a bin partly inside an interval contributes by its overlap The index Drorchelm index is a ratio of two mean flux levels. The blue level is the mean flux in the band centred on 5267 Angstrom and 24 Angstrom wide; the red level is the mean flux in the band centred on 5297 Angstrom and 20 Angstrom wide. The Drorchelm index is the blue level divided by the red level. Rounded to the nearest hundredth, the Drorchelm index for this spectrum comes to 0.95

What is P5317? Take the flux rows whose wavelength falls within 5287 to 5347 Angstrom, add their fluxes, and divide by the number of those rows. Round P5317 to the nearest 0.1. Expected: 60.6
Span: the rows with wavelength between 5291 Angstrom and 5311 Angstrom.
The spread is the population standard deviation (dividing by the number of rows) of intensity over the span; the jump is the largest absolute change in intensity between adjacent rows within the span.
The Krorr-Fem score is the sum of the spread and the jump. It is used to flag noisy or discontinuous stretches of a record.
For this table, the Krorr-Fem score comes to 9.90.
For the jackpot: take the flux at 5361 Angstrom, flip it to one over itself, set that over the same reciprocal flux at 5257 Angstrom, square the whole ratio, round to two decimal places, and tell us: 0.81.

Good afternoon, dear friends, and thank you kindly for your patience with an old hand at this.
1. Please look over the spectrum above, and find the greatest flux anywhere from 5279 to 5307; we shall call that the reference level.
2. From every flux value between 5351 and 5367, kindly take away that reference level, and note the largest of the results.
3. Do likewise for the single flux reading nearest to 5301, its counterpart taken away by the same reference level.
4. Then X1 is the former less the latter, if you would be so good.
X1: 10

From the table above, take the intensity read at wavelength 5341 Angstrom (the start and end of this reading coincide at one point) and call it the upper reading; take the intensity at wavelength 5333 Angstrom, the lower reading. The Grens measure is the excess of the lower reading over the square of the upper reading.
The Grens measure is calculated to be -3258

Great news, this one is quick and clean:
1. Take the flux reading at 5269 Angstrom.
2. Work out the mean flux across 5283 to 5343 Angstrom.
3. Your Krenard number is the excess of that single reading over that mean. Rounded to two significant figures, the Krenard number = -11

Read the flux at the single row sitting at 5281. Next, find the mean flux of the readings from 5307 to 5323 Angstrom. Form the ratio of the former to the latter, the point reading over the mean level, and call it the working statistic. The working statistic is 0.89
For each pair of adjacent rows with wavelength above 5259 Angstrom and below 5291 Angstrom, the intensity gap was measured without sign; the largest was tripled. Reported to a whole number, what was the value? 22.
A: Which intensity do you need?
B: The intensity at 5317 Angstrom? 63.13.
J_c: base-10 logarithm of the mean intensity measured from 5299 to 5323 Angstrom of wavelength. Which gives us 1.798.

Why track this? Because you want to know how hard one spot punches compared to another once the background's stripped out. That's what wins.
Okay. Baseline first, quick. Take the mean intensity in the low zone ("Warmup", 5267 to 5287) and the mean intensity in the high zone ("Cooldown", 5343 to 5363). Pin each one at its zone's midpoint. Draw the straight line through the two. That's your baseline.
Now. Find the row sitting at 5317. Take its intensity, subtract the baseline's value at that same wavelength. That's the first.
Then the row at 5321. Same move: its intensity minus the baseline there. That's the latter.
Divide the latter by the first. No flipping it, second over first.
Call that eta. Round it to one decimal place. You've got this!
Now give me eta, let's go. 1.1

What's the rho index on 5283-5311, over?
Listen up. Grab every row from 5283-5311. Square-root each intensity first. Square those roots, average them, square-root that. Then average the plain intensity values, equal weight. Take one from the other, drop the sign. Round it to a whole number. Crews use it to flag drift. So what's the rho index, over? 53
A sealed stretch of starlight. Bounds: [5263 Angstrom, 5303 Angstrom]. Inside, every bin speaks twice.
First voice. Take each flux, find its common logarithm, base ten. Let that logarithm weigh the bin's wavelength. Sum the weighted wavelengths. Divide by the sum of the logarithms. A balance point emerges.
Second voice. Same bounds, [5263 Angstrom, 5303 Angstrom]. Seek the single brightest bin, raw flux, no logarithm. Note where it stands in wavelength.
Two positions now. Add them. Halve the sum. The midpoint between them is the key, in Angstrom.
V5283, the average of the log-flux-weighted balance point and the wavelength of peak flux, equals 5286.0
